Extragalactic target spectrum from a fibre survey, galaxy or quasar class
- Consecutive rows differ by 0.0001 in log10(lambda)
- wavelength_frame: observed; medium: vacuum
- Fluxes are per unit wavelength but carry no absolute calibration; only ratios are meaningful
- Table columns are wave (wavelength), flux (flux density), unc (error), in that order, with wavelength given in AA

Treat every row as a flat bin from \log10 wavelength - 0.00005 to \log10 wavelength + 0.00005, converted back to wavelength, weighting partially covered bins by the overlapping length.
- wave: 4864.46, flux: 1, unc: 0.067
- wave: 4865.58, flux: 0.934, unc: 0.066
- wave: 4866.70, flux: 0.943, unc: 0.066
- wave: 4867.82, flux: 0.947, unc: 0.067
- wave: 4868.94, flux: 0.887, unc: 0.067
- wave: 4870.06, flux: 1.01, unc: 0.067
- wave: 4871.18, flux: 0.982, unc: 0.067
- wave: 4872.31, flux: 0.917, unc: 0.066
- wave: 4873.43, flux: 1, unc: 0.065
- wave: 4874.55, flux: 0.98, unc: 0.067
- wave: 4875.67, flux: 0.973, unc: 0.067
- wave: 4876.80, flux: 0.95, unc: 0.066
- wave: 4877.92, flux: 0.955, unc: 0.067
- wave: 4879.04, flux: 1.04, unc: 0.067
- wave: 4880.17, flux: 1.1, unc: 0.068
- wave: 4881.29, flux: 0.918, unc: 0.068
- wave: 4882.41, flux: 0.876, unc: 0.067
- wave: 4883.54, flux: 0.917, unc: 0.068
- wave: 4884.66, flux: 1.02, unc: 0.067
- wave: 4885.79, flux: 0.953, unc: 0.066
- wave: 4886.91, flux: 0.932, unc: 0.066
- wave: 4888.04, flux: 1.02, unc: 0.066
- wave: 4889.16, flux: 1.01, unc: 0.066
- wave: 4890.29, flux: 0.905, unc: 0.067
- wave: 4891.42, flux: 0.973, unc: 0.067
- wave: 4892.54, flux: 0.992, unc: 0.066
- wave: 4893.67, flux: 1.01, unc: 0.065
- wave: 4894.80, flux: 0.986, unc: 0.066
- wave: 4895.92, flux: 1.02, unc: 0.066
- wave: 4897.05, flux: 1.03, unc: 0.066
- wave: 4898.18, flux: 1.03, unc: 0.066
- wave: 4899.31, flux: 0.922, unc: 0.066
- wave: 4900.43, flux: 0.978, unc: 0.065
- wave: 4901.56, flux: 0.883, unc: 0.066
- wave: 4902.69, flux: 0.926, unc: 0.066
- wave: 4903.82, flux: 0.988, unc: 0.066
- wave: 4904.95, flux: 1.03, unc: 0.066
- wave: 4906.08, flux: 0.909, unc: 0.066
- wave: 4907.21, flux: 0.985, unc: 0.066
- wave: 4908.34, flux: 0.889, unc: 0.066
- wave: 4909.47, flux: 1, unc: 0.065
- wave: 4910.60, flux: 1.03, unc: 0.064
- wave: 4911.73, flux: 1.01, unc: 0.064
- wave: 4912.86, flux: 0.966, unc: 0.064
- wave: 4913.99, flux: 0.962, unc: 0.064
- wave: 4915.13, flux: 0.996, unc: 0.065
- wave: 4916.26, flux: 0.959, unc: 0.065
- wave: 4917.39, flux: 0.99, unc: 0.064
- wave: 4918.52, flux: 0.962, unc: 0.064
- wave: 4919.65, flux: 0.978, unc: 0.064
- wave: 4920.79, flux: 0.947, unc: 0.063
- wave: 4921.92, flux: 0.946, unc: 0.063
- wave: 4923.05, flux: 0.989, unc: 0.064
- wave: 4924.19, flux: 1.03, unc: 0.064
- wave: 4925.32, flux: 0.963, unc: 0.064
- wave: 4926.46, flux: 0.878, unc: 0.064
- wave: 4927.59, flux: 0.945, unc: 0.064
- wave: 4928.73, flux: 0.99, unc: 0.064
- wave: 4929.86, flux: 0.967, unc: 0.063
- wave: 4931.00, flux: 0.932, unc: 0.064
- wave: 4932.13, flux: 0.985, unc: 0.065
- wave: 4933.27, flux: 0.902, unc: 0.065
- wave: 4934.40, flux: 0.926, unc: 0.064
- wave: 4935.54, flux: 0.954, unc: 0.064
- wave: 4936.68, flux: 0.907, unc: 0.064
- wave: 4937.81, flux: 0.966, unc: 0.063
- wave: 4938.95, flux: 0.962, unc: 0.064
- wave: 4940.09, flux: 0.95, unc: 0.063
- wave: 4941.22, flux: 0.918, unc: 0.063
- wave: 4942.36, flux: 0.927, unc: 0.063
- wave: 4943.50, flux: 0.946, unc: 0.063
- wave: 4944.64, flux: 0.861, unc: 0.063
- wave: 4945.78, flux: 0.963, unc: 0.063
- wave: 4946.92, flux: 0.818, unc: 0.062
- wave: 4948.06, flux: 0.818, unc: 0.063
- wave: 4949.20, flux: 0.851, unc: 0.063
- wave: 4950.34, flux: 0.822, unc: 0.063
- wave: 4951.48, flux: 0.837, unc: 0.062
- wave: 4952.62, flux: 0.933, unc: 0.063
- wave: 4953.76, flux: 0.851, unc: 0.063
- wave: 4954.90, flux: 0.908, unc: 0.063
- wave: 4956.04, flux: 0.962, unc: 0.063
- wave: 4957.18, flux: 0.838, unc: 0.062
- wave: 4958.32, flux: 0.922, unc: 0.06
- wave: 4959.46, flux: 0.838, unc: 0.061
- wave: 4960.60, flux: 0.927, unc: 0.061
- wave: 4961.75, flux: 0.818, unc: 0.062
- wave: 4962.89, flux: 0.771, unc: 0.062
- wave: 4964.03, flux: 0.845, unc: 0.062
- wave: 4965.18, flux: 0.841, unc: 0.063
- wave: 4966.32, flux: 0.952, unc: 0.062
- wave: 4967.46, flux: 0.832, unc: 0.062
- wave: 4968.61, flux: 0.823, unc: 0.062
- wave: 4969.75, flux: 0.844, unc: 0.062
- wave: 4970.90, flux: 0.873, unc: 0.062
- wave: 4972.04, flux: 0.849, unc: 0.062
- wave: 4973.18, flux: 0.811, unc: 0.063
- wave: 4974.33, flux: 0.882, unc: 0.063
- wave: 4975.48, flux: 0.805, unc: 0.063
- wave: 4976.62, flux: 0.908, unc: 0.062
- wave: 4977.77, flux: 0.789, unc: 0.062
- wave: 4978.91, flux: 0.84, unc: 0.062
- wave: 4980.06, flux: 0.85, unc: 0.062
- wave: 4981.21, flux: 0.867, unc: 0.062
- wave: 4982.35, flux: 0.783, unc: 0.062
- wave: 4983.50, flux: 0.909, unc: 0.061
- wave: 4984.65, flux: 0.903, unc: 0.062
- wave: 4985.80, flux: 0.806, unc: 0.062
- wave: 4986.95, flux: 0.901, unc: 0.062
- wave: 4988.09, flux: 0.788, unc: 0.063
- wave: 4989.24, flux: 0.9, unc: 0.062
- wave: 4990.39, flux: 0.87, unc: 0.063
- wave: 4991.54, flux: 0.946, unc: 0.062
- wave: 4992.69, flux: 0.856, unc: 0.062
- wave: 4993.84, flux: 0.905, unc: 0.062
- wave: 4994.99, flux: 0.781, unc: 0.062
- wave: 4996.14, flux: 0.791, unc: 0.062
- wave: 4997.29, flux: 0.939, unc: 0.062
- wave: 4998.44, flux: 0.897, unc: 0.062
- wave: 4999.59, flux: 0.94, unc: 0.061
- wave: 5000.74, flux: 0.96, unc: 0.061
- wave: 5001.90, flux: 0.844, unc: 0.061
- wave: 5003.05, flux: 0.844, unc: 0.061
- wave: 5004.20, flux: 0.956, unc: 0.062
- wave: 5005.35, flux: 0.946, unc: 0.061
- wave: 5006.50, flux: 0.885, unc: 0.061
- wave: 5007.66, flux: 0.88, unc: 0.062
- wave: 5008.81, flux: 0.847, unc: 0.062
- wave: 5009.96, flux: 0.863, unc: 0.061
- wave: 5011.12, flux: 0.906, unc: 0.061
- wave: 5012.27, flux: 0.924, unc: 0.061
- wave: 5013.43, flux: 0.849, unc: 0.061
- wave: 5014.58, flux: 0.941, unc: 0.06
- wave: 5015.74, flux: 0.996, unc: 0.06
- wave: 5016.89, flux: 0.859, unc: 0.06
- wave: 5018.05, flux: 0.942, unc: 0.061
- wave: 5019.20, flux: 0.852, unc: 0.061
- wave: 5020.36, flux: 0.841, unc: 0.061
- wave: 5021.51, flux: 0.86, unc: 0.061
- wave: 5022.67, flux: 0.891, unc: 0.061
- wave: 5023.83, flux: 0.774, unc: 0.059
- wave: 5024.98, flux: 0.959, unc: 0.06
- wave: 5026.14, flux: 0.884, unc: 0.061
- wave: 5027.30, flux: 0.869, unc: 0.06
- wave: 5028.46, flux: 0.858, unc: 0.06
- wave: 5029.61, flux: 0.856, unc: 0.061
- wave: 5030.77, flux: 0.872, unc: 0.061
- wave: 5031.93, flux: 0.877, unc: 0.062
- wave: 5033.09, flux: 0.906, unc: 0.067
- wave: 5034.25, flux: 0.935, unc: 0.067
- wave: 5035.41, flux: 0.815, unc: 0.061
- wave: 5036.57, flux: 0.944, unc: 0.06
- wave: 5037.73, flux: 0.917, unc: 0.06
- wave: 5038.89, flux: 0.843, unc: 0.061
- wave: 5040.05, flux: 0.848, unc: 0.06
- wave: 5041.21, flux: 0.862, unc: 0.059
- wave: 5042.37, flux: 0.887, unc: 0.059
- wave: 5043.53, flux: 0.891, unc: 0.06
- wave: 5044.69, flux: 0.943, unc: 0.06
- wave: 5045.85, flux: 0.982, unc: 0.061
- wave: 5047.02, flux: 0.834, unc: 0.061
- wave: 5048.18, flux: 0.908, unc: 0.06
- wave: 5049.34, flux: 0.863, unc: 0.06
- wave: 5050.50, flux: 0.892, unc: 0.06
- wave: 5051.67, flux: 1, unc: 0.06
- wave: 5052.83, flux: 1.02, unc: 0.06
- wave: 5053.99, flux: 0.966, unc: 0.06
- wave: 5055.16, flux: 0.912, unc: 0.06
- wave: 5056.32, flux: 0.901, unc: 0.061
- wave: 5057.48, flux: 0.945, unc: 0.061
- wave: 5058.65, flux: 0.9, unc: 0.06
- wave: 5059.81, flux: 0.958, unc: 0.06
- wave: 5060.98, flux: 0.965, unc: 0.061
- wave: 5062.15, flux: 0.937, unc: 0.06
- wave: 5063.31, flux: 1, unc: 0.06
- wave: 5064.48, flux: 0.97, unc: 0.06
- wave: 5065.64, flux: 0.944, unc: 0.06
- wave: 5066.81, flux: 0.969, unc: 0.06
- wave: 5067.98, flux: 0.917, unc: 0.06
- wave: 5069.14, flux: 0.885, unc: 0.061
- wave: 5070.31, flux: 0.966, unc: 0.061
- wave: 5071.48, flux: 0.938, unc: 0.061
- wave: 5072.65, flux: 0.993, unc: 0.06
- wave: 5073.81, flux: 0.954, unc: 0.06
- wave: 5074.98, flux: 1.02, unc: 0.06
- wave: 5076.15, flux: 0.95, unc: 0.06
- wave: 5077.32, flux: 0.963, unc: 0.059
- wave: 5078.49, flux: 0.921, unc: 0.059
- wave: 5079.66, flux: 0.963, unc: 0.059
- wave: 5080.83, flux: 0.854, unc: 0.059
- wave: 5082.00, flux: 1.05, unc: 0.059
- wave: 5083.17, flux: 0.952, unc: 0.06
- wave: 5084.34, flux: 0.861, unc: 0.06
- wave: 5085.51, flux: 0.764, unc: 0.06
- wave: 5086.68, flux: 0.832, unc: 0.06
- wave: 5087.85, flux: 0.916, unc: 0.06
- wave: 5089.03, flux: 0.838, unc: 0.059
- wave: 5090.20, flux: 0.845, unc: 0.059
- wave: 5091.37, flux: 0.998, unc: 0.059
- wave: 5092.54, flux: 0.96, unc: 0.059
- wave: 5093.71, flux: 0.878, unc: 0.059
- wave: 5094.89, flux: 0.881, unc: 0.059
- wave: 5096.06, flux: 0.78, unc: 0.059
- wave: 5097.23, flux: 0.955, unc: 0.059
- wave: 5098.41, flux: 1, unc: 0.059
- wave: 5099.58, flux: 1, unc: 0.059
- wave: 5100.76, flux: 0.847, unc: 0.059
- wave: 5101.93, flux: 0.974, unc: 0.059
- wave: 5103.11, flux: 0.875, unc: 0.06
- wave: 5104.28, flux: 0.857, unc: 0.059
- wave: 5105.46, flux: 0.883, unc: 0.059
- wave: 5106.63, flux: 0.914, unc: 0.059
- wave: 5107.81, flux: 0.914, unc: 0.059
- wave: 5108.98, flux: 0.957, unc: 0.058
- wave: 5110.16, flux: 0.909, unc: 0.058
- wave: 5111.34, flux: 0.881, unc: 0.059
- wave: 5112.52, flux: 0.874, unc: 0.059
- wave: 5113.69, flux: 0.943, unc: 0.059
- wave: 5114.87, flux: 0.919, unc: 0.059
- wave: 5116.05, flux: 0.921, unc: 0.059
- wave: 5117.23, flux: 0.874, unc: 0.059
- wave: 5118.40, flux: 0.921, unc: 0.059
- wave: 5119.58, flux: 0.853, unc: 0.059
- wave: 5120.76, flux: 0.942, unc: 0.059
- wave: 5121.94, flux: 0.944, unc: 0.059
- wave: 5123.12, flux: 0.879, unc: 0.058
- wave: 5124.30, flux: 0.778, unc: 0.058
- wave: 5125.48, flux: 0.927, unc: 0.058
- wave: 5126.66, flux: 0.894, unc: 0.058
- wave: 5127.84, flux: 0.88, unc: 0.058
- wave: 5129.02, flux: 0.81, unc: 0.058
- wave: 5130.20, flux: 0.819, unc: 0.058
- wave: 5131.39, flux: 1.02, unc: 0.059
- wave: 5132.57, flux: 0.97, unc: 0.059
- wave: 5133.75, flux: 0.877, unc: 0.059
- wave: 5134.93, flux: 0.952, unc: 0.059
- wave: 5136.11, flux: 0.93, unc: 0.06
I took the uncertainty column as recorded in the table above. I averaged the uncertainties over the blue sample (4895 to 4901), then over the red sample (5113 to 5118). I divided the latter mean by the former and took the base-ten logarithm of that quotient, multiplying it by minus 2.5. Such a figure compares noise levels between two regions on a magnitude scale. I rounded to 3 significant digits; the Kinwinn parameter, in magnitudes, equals 0.118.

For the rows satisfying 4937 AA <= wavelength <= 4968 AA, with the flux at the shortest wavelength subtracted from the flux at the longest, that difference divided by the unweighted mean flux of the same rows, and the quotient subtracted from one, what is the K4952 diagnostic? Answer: 1.15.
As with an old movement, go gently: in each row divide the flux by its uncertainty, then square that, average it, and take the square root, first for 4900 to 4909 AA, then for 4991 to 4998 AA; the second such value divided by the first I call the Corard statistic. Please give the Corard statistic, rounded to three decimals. 0.975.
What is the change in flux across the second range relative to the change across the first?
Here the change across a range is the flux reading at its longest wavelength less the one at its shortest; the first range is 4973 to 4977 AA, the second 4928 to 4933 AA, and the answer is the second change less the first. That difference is -0.10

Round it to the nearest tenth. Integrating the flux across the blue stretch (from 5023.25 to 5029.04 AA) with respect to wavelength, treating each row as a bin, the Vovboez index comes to 5.0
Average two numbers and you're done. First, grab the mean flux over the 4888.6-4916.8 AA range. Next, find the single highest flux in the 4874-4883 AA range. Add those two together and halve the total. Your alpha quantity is 1.04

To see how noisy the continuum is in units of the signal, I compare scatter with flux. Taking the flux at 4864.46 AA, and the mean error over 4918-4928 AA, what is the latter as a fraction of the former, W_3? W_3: 0.064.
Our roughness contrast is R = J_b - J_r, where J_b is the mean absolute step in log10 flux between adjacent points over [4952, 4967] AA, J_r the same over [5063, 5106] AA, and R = 0.006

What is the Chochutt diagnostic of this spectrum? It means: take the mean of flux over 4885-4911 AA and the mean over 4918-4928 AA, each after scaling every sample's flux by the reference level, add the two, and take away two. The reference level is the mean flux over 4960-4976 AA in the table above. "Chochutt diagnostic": 0.28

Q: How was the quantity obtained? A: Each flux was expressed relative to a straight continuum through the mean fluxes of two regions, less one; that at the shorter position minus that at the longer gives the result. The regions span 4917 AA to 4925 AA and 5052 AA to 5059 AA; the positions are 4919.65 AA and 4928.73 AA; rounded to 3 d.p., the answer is -0.015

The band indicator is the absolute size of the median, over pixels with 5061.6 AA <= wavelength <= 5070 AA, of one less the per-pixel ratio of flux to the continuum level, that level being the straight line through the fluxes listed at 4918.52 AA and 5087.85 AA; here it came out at 0.024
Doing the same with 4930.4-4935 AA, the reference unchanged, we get 0.030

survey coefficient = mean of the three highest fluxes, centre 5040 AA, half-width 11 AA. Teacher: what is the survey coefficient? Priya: 0.96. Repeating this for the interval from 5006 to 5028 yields 0.97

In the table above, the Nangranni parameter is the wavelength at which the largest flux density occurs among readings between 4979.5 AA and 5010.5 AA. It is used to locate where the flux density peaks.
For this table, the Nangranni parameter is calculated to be 5000.74 AA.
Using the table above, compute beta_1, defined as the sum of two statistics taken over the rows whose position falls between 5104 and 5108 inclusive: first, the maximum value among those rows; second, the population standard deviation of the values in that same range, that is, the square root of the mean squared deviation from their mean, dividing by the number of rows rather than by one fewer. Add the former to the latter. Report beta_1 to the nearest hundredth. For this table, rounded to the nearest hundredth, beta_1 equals 0.94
